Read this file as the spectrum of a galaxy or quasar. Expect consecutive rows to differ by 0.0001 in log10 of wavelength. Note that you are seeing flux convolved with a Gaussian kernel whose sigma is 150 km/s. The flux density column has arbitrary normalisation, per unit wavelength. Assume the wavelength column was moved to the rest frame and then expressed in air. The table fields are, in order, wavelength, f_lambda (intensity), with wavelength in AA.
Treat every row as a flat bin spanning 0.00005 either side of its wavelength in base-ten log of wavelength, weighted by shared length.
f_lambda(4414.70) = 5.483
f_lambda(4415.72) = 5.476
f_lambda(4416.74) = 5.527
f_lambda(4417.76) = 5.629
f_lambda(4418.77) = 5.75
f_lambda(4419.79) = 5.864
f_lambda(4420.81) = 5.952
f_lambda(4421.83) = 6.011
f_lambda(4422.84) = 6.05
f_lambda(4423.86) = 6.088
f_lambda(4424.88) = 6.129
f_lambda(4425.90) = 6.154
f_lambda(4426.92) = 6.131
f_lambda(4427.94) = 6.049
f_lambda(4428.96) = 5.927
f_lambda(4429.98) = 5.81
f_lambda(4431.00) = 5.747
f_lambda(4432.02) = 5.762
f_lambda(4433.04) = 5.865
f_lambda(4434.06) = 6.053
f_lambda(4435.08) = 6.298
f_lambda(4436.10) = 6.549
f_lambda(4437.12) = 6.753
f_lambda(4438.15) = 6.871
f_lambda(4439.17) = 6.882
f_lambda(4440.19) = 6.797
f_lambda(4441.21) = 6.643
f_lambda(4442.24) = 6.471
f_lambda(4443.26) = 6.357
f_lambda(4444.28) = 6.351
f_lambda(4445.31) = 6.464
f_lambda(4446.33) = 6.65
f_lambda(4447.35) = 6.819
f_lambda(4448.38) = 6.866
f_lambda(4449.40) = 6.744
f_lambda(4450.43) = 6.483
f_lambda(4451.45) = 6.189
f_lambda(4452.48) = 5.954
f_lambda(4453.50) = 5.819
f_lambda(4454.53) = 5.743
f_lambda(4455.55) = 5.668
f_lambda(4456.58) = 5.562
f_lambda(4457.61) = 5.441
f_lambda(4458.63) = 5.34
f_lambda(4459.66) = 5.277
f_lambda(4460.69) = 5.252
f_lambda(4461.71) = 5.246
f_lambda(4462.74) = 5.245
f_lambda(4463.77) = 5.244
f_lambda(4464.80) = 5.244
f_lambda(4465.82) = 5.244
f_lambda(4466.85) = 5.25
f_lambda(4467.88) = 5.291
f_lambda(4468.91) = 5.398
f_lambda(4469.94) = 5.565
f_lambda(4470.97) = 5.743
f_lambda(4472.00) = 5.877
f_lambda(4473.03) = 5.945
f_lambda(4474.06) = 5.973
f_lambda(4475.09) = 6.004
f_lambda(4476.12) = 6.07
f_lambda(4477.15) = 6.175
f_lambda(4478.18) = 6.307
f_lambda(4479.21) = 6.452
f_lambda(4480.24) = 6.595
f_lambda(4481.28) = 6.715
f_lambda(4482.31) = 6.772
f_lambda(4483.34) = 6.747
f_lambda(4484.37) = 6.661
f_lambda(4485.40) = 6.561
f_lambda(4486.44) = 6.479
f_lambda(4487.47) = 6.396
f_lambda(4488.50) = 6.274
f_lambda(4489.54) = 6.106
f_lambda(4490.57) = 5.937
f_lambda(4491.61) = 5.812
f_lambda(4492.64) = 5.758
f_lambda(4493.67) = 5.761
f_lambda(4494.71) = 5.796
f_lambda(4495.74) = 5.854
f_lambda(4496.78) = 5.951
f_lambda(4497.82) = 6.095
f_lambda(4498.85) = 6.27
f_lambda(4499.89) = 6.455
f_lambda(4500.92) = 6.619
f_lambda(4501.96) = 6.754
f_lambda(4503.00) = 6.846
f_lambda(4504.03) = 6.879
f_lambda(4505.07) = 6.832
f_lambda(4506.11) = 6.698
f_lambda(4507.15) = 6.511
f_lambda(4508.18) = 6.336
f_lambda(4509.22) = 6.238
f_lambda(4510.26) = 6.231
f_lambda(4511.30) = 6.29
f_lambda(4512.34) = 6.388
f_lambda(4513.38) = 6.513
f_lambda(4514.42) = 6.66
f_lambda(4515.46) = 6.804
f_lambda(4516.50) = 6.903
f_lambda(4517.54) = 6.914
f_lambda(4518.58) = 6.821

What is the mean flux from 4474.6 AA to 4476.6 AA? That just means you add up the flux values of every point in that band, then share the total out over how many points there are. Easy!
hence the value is 6.04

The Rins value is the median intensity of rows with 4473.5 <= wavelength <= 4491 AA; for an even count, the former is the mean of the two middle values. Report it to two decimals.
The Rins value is 6.40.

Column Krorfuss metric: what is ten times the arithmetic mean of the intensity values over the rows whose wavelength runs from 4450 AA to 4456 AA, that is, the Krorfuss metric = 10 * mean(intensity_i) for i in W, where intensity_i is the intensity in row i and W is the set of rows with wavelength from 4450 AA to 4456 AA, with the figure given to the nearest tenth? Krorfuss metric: 59.8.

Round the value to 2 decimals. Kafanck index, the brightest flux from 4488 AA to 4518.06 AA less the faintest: 1.16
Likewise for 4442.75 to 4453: 0.91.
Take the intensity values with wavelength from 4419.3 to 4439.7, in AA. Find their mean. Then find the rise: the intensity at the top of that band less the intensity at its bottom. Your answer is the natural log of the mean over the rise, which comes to 1.80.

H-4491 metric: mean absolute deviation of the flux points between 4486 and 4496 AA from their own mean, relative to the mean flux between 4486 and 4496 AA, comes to 0.039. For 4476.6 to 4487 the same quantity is 0.024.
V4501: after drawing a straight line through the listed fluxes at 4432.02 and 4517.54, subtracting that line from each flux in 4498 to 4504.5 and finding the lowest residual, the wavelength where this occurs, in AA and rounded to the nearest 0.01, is 4498.85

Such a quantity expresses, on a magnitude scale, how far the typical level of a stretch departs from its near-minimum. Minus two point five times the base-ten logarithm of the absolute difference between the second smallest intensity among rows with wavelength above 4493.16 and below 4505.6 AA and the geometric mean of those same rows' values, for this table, 0.7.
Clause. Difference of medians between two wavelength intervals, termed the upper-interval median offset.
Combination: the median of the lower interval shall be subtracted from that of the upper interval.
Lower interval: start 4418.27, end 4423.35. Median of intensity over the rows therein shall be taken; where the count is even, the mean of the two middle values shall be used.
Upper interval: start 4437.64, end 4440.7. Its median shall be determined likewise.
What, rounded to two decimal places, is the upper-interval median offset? 0.92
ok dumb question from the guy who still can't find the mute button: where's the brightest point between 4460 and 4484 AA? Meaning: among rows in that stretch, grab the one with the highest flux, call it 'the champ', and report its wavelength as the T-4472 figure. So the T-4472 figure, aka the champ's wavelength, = 4482.31 AA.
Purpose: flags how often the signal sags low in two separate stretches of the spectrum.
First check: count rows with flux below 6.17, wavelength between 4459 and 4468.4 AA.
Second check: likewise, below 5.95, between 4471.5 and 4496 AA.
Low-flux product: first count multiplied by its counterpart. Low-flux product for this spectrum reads 72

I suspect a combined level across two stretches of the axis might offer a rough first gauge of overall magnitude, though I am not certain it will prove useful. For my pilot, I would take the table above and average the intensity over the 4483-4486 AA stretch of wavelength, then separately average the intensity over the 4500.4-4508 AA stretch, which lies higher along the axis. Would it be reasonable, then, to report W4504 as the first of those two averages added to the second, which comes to 13.4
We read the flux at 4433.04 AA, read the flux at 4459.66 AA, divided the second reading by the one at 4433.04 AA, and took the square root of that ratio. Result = 0.95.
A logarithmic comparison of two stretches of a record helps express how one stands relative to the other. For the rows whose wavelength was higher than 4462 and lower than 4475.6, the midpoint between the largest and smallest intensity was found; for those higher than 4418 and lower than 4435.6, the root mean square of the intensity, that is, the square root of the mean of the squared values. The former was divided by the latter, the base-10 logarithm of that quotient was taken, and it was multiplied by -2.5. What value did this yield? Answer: 0.067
